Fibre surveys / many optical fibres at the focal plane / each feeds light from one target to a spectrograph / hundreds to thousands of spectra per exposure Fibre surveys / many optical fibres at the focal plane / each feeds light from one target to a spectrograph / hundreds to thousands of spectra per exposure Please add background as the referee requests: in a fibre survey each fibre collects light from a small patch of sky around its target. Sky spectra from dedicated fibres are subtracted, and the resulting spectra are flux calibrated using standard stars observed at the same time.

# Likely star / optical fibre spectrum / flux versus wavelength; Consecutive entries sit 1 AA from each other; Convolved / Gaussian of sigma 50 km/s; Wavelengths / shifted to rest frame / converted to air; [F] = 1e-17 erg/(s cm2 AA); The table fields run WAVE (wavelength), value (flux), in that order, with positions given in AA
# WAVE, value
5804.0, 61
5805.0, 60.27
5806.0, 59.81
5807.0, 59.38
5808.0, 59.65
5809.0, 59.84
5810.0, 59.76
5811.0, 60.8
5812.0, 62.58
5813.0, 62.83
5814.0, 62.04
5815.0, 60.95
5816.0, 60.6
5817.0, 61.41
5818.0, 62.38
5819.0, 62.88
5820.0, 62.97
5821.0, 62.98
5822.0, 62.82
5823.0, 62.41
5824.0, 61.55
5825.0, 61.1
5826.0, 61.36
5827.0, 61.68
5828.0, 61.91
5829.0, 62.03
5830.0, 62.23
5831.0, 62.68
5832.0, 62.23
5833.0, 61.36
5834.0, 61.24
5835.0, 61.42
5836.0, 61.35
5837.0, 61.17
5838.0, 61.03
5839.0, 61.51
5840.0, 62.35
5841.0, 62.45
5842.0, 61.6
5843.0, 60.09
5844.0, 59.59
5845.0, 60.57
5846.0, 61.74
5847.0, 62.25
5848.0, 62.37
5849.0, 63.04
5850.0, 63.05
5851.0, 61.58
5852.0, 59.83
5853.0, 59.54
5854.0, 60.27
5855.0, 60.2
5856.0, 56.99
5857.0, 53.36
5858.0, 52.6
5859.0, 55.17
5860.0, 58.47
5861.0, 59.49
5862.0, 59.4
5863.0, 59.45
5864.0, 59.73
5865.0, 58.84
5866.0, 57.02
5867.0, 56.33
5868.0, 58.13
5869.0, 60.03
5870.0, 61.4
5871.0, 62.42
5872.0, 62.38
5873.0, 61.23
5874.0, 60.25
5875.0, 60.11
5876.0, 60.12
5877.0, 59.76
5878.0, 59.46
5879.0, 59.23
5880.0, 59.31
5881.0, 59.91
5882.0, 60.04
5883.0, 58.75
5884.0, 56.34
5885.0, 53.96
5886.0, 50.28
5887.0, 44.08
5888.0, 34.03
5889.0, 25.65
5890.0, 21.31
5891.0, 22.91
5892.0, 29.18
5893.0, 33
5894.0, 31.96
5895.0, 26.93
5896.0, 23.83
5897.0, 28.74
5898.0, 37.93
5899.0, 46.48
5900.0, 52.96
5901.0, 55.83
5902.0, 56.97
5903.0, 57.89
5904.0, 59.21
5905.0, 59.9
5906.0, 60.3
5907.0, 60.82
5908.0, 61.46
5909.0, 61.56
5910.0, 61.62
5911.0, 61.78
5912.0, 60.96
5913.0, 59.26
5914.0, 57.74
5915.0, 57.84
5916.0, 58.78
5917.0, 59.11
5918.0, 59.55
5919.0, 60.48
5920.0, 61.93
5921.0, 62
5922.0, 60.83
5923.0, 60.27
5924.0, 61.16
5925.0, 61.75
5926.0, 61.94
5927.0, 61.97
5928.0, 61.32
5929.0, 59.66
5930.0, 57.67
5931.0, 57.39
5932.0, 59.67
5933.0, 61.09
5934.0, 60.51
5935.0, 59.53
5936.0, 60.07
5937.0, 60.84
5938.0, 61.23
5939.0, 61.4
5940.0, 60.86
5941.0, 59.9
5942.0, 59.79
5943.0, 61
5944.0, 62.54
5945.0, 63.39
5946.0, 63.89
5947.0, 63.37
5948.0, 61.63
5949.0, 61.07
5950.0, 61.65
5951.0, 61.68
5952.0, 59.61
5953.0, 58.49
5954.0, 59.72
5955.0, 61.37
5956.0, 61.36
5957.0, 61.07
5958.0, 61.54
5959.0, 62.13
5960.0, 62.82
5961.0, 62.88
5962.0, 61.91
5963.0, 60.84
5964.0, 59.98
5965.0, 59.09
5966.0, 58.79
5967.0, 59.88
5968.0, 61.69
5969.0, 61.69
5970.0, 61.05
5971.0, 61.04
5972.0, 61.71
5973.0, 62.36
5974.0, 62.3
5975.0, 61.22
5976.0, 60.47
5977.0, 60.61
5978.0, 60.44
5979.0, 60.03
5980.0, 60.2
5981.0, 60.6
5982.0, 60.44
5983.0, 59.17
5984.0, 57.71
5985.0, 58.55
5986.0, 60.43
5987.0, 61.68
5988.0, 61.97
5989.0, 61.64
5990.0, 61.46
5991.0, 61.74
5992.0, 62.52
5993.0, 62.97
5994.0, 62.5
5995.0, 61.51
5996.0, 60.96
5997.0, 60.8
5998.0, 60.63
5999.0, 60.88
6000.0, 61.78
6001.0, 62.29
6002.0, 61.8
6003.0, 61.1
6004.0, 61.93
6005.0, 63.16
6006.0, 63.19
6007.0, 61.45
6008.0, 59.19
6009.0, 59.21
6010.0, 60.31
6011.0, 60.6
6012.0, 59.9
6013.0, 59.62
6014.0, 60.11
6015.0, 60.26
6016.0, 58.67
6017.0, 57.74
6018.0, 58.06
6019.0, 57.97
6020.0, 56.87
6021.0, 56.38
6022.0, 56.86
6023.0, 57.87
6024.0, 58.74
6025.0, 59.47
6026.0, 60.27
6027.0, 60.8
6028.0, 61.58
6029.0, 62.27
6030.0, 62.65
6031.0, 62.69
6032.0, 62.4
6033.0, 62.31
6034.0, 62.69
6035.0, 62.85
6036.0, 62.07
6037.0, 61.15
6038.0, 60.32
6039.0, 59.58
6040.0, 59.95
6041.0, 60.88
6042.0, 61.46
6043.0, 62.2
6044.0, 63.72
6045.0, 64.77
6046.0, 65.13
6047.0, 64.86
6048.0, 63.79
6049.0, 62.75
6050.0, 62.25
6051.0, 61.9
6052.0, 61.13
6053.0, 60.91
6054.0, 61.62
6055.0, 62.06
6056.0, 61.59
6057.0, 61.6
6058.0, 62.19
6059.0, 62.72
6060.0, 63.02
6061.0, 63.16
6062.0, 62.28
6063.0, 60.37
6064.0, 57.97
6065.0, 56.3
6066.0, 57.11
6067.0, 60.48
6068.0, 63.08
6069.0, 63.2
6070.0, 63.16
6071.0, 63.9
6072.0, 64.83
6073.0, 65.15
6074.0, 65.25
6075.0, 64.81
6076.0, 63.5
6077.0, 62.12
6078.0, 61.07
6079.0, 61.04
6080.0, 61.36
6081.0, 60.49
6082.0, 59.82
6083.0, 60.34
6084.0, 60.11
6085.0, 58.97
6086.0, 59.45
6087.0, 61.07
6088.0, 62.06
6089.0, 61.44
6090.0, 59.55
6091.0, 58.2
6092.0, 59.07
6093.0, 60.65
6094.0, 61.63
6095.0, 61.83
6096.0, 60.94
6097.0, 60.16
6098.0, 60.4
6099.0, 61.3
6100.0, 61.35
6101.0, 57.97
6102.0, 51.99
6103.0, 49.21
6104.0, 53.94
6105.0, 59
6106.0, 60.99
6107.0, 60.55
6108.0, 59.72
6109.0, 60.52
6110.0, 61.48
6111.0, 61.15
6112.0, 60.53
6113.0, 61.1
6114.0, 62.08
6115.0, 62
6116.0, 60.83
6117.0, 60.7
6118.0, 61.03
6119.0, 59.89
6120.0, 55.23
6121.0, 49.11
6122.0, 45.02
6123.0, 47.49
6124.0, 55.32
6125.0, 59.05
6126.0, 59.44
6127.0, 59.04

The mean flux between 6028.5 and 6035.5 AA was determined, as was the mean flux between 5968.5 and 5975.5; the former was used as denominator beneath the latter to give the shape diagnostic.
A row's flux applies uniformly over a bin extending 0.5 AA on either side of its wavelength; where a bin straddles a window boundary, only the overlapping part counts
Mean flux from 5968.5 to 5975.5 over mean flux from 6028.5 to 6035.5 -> 0.99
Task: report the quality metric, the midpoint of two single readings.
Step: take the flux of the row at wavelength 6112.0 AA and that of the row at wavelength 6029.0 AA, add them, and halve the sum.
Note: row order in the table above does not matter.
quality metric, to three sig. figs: 61.4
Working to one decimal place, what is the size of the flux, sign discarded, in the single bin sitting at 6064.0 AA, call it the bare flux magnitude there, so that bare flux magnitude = 58.0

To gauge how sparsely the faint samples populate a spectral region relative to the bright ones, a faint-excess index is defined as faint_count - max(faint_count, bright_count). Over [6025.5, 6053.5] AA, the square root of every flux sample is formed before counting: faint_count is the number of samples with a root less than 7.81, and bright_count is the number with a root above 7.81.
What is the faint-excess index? -14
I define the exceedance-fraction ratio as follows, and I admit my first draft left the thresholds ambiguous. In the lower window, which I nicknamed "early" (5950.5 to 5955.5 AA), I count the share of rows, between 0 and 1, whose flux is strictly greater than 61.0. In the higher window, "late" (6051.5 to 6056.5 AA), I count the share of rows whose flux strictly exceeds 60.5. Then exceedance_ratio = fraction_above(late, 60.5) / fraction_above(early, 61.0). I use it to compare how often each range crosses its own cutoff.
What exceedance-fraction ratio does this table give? 2.5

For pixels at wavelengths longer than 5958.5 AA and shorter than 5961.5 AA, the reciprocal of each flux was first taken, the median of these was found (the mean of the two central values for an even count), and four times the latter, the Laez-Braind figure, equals 0.0637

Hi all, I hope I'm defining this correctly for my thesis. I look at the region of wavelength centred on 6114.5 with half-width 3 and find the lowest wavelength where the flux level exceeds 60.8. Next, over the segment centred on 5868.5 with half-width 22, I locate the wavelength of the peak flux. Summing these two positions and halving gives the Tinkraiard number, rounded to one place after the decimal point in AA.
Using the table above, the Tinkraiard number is 5981.5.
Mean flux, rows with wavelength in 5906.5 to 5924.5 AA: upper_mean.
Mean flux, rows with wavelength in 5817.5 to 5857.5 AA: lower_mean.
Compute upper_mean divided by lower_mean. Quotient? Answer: 0.98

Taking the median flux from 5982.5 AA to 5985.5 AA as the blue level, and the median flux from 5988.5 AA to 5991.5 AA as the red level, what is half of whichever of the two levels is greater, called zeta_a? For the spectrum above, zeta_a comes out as 30.8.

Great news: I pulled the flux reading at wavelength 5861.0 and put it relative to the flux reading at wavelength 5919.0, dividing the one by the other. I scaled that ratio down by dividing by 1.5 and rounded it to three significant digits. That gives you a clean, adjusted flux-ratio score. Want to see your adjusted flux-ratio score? 0.656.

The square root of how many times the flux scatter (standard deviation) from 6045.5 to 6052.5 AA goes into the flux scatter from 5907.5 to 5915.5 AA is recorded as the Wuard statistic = 1.07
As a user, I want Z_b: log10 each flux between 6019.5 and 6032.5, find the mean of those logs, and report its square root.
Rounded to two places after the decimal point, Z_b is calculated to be 1.33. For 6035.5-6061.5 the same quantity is 1.34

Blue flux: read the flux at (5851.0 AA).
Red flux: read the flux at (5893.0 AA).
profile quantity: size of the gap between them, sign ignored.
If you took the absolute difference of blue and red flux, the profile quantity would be 29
